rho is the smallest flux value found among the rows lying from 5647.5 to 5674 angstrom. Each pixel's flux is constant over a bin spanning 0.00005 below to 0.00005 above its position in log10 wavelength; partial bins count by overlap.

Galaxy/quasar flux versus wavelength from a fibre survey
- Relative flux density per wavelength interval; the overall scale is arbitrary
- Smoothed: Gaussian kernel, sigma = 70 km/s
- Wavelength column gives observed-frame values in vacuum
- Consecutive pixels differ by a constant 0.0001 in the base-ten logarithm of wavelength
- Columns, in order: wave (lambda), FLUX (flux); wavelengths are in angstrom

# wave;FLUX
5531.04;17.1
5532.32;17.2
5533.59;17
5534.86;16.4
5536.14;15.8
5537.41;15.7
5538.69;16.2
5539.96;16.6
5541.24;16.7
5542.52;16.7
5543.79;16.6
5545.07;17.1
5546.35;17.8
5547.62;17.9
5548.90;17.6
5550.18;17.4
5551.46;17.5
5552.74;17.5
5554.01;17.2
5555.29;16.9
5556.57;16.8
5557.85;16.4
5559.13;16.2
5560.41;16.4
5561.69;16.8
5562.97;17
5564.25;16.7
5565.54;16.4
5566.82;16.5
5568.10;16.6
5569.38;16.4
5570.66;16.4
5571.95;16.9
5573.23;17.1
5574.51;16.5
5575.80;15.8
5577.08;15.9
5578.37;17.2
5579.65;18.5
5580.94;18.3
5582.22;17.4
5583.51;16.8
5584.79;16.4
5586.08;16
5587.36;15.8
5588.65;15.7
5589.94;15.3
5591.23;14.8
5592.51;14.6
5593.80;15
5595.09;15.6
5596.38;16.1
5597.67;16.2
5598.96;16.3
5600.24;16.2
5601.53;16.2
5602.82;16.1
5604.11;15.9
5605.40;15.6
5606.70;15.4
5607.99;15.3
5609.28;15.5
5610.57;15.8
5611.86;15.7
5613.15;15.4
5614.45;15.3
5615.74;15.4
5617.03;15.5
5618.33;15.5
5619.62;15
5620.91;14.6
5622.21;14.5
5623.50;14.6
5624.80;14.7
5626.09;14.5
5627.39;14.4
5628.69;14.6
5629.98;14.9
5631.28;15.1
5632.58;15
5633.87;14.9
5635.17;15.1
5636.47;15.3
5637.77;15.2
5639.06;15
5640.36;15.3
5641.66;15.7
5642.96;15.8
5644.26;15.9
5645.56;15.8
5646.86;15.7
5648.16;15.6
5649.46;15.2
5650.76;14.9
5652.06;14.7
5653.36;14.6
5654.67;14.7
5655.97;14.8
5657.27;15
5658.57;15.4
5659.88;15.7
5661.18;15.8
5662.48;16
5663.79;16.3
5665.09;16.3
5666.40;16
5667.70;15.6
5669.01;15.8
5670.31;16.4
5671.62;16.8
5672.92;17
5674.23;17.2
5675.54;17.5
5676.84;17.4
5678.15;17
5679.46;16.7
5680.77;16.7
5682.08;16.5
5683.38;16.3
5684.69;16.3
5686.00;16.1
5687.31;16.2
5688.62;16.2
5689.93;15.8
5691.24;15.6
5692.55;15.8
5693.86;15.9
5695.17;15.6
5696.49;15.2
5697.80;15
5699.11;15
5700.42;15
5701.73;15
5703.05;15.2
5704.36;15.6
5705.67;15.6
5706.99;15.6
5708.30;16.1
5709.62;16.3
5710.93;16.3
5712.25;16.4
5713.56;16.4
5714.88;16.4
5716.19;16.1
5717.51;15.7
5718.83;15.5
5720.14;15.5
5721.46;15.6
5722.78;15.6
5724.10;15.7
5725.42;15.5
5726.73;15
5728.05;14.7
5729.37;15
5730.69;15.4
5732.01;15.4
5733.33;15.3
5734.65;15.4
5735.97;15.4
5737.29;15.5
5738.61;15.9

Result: 14.6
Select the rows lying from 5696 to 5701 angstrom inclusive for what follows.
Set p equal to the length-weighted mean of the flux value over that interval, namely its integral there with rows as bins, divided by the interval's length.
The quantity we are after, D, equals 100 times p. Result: 1506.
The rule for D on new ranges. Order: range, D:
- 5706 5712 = 1605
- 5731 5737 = 1539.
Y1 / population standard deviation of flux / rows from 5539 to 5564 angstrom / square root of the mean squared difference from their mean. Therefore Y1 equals 0.49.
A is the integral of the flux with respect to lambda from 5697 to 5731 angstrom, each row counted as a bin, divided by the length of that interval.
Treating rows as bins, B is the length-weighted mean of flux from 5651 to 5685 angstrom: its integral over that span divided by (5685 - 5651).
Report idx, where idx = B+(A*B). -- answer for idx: 267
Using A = 15.6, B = 16.1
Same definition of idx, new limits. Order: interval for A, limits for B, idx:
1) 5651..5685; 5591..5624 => 264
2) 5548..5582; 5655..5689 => 291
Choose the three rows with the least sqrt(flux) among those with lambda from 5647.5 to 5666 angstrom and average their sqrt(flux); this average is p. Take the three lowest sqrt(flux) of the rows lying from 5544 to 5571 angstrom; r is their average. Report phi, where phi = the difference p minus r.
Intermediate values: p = 3.83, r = 4.04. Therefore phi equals -0.21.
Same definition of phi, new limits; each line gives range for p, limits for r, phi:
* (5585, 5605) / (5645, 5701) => 0.02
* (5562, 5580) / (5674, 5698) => 0.10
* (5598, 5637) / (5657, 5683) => -0.11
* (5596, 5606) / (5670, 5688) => -0.04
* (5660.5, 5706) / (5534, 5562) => -0.11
